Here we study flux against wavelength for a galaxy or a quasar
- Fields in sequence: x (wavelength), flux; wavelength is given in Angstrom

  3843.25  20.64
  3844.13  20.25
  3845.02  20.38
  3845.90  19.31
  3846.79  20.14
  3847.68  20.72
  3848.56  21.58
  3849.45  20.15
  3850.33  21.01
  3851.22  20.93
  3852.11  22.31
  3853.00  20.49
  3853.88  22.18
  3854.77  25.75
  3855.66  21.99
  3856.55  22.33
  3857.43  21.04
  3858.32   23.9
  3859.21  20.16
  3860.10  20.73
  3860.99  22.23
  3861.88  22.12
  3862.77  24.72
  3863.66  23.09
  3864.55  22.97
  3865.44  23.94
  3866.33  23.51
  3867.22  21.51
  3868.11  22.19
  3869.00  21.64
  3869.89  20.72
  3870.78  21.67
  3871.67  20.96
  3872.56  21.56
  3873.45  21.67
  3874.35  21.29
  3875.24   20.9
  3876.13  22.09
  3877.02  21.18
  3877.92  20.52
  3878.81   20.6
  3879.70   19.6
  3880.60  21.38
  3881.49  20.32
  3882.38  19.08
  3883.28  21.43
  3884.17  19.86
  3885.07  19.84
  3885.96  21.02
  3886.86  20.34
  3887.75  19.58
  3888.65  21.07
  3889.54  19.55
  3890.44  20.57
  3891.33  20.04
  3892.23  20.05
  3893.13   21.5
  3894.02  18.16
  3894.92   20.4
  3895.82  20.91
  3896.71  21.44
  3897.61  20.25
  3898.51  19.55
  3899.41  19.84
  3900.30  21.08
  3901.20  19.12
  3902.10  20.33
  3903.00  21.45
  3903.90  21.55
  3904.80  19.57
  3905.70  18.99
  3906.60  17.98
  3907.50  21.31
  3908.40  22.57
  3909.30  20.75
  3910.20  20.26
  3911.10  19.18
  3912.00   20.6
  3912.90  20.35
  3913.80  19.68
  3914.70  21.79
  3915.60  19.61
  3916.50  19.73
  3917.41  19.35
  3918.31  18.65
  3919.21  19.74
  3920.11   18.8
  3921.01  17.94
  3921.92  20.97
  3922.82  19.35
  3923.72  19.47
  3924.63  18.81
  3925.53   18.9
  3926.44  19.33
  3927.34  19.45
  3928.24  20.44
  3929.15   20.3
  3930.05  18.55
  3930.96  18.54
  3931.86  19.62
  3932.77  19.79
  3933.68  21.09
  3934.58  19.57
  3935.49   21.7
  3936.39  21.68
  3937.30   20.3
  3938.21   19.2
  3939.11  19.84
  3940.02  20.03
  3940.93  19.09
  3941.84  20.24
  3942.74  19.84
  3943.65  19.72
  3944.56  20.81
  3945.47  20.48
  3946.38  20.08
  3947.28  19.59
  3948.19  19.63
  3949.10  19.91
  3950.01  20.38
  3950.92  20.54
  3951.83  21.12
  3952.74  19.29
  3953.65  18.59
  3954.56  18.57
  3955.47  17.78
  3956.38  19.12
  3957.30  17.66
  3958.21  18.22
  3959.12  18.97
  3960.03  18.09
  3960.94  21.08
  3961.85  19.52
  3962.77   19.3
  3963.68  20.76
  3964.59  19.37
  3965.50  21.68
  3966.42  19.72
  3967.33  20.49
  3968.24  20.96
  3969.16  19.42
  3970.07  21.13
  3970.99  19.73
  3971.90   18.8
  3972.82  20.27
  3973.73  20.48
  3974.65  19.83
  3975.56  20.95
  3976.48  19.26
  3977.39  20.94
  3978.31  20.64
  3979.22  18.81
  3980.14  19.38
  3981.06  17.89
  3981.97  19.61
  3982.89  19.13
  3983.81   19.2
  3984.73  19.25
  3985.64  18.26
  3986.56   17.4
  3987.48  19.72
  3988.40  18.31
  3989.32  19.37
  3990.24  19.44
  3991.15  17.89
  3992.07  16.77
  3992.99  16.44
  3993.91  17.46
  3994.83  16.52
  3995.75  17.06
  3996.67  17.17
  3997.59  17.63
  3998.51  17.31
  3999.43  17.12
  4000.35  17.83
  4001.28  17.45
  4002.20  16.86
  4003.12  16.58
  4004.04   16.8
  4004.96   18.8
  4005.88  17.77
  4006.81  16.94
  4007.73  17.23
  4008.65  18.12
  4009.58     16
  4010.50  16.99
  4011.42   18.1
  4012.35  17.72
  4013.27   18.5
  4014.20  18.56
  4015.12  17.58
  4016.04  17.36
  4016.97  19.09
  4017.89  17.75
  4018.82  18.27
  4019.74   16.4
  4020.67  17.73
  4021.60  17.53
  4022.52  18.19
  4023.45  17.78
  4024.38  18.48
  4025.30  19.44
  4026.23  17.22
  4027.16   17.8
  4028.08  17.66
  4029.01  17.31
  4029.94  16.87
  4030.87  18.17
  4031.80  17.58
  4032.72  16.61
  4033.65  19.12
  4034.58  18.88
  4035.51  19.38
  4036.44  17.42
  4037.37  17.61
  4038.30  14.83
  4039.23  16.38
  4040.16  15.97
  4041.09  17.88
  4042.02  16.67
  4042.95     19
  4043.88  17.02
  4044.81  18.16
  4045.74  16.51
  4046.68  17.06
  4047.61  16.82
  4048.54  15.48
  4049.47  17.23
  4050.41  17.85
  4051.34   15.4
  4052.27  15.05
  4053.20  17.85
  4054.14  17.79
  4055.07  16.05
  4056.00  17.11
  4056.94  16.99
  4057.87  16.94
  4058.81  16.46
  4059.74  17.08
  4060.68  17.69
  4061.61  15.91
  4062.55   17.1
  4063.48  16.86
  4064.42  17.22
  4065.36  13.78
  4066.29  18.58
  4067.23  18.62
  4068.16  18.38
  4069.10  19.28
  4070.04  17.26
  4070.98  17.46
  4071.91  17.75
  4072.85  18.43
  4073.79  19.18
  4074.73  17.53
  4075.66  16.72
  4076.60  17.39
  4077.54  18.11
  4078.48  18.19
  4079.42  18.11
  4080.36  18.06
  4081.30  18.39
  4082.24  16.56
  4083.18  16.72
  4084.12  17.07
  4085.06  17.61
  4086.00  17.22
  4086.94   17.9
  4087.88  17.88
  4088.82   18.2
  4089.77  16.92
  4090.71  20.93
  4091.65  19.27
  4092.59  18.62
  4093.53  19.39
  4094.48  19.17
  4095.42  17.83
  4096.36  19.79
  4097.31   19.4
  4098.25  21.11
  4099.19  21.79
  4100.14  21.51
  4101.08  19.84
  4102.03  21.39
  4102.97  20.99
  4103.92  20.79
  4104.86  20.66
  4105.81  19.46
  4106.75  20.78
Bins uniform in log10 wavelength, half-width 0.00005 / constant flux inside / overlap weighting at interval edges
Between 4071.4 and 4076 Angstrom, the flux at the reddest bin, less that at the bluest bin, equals -1.0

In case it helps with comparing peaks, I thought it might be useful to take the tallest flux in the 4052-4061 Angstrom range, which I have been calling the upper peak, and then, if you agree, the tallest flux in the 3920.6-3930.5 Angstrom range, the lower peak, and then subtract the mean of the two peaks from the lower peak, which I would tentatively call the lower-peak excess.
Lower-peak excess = 2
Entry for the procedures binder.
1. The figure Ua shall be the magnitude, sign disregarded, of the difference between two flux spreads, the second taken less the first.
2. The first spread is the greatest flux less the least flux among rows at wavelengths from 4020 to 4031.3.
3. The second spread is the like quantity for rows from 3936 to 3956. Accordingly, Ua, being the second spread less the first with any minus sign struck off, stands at 1.3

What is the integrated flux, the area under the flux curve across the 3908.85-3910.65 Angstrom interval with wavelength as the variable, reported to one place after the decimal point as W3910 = 36.9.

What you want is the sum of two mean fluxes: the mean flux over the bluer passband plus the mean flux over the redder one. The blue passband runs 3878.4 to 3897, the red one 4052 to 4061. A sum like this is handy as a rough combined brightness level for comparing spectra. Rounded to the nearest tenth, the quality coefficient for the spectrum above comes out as 37.2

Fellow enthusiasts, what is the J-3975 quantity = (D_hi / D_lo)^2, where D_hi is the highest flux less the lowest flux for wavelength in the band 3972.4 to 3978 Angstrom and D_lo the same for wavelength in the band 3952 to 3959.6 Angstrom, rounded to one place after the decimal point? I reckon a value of 1.1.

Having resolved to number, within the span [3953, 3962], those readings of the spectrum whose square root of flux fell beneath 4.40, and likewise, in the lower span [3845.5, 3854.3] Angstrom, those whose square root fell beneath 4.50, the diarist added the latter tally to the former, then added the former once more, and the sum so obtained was 19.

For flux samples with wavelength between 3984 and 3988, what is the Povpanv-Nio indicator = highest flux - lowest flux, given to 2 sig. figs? 2.3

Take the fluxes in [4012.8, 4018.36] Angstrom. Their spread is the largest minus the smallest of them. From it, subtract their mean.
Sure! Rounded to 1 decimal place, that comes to -16.4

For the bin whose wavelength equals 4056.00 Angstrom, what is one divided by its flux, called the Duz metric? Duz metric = 0.0584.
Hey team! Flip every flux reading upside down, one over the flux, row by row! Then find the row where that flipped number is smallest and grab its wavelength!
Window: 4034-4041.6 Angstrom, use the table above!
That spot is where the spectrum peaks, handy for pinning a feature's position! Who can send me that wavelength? 4035.51 Angstrom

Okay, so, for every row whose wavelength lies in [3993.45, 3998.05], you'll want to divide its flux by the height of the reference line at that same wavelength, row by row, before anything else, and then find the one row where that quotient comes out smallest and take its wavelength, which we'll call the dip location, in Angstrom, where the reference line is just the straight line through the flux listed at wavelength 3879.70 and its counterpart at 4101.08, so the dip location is 3994.83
